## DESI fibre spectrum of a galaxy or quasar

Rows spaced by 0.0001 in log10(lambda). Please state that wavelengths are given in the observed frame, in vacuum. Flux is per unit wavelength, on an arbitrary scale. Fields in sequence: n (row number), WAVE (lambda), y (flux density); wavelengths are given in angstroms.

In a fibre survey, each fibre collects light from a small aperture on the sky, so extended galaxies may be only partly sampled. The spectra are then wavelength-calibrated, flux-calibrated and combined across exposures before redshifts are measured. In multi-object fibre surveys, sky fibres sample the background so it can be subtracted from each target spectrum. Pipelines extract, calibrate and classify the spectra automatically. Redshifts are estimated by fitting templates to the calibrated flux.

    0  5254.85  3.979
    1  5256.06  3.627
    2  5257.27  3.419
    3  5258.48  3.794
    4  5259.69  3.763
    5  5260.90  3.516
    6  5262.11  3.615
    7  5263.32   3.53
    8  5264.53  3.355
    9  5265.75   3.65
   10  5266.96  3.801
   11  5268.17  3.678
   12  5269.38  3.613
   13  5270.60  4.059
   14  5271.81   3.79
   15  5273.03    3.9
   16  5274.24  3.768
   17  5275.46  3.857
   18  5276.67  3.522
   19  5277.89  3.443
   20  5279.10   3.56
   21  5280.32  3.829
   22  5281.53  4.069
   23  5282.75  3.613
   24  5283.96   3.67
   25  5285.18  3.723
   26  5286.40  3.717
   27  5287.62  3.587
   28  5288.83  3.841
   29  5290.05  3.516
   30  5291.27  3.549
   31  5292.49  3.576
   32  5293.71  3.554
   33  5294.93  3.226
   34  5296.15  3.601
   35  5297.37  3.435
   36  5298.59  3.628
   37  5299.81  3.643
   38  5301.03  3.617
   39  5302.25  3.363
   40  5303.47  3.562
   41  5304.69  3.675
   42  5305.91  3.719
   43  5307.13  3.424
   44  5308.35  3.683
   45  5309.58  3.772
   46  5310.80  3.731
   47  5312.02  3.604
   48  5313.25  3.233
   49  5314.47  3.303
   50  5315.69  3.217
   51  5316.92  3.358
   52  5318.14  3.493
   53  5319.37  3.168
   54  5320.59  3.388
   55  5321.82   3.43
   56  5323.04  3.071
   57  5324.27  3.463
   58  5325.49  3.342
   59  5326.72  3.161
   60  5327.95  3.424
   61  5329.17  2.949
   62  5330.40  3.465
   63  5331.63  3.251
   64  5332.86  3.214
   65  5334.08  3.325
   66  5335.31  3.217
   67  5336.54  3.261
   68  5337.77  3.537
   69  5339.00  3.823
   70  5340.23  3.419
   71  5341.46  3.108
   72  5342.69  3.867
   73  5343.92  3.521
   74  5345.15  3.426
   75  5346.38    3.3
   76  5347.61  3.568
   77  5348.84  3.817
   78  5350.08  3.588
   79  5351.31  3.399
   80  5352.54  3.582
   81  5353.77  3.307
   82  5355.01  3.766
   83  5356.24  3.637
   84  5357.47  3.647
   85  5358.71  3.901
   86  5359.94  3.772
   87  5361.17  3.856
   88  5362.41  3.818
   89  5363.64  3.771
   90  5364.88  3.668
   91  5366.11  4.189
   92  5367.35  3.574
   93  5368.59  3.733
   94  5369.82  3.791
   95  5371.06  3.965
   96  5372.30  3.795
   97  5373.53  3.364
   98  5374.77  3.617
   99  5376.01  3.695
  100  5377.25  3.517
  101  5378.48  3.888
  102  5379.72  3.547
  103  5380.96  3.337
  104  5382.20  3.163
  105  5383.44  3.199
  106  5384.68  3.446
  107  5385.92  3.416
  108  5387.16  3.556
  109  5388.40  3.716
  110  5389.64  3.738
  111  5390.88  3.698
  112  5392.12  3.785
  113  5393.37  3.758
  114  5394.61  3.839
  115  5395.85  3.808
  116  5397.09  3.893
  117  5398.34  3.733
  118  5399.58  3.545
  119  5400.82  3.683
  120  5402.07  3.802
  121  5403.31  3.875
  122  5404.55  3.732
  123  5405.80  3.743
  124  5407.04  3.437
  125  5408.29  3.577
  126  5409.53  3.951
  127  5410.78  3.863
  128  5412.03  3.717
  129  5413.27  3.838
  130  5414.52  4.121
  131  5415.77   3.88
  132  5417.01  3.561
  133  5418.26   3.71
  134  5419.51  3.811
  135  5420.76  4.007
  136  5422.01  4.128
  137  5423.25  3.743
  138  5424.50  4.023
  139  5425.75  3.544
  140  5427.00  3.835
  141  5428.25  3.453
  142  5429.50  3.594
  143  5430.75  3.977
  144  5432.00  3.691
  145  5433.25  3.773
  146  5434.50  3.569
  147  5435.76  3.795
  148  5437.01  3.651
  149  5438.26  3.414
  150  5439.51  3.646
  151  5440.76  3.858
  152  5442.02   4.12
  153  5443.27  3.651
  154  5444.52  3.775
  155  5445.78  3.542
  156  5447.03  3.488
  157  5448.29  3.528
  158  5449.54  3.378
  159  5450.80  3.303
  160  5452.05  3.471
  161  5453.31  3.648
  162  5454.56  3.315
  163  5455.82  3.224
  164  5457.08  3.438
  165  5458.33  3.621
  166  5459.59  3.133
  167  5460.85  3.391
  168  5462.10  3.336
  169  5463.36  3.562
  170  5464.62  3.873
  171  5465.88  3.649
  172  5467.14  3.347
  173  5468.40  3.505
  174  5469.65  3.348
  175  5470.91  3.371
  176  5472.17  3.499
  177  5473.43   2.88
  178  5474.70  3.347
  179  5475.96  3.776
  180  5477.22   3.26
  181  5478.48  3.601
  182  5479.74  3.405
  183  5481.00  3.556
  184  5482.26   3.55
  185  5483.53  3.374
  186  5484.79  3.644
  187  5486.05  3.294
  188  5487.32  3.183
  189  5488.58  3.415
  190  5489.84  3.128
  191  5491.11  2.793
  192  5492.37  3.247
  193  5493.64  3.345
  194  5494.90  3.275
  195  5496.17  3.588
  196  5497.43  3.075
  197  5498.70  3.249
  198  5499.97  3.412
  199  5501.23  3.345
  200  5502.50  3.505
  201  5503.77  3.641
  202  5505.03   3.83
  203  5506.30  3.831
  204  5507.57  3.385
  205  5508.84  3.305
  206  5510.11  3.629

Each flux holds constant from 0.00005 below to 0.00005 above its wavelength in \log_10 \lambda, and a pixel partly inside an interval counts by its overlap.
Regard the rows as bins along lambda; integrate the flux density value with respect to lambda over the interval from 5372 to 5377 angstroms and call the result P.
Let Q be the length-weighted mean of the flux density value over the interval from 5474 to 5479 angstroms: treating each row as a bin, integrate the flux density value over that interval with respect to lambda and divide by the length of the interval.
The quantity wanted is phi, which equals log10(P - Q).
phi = 1.16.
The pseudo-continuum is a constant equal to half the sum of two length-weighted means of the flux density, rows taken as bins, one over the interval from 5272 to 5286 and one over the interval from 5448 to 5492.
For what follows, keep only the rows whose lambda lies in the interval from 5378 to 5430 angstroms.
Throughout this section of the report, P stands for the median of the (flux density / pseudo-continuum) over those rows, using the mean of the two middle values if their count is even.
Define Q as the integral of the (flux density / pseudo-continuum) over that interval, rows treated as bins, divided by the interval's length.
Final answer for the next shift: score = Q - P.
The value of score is -0.008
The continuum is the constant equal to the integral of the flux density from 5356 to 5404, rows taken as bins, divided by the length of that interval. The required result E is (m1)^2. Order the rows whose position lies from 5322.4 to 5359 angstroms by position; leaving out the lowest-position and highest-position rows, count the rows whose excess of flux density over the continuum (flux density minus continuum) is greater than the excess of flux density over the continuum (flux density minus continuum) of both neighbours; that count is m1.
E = 81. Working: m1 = 9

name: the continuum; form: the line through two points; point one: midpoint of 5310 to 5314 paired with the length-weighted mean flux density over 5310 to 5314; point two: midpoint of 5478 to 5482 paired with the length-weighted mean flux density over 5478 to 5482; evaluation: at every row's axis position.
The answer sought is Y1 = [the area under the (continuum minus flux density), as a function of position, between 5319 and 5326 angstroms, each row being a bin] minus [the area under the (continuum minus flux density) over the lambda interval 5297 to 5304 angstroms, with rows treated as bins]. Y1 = 1.6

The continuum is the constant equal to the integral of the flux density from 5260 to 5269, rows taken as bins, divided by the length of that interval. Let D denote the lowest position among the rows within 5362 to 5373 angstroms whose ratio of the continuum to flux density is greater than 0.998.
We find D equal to 5367.35 angstroms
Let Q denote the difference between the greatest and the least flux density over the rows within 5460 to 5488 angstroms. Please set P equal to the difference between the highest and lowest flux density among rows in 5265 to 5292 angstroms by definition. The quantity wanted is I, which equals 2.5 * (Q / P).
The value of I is 3.97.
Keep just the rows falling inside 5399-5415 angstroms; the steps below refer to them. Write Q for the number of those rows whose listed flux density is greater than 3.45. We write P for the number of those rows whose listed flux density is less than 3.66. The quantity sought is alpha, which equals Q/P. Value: 4.0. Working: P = 3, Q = 12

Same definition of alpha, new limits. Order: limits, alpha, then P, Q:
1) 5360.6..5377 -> 4.0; 3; 12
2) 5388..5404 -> 13.0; 1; 13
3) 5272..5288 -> 2.4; 5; 12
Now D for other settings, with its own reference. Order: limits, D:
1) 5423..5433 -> 5425.75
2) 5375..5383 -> 5377.25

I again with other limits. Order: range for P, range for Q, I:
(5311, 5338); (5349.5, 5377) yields 3.37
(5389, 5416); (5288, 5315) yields 2.25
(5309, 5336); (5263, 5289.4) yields 2.17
